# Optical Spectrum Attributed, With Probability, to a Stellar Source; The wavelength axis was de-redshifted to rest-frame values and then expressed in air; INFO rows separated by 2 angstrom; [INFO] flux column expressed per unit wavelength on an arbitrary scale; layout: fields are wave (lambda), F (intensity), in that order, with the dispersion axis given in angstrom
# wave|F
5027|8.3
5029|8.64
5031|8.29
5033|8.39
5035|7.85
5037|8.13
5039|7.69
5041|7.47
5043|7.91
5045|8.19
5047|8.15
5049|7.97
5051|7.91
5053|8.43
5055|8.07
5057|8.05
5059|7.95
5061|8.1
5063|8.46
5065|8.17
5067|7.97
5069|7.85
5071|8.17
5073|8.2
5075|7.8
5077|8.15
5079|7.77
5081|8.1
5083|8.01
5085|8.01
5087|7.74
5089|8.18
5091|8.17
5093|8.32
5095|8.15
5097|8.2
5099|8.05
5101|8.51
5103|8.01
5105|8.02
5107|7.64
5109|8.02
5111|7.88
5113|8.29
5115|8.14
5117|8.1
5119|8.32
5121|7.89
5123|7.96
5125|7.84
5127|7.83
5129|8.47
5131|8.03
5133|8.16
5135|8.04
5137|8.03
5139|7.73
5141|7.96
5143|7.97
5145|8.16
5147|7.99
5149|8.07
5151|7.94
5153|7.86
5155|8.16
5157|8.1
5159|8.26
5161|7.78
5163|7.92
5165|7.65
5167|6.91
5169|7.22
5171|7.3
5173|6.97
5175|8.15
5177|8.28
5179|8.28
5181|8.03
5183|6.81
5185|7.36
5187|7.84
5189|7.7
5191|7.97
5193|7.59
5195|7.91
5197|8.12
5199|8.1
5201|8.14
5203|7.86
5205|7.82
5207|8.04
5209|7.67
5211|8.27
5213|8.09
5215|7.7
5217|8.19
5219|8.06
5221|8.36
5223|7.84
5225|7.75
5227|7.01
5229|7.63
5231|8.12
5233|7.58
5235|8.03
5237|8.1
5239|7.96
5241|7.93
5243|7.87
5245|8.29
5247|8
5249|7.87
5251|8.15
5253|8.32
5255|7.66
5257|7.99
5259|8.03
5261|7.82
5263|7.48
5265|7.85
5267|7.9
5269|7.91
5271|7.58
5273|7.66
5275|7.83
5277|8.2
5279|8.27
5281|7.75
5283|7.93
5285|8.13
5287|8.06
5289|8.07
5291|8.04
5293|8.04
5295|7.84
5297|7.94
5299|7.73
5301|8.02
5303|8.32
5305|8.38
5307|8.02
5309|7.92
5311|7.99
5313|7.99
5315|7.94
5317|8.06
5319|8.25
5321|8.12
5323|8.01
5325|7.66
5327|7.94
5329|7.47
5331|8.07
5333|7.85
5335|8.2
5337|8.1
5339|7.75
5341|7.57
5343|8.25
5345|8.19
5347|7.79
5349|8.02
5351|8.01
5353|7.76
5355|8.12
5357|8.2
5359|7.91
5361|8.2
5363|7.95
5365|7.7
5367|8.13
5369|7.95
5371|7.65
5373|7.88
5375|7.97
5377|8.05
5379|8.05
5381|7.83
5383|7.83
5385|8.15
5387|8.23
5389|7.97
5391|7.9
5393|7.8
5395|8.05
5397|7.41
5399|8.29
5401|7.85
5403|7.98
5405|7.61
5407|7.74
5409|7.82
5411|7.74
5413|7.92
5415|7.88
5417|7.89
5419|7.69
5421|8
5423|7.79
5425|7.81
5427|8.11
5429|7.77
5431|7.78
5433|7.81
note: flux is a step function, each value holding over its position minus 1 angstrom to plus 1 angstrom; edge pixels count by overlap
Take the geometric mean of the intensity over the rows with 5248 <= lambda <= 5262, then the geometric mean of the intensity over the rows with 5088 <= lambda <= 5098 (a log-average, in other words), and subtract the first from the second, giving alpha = 0.23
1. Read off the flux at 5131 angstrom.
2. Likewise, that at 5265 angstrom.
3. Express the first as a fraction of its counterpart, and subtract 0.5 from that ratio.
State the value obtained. 0.523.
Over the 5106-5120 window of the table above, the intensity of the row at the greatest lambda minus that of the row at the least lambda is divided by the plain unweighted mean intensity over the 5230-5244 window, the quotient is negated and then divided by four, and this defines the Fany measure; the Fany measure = -0.021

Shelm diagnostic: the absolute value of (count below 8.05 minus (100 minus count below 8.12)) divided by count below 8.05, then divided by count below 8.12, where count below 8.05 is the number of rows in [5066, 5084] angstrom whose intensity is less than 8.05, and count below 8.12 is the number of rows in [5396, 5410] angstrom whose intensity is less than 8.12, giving 3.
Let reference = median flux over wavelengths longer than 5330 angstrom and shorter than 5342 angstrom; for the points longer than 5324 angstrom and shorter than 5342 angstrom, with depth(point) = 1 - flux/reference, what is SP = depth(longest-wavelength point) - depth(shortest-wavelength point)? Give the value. 0.01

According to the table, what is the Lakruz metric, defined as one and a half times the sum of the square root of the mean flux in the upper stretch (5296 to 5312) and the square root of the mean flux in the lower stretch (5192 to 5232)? 8.47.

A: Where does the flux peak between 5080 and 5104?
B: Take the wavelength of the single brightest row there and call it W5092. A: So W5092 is 5101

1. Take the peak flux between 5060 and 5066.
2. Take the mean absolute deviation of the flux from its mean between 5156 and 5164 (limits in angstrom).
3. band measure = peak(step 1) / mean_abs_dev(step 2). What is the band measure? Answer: 51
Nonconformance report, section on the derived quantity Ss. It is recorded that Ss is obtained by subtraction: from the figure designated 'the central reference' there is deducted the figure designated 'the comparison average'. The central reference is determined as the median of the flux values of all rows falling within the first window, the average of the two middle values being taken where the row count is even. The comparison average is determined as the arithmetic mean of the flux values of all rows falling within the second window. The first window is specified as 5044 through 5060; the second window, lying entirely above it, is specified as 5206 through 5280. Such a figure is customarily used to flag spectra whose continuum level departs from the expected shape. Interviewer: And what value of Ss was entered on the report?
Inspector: 0.14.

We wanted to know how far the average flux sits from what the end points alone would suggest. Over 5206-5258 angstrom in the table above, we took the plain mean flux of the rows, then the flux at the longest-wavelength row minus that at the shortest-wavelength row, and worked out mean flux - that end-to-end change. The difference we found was 7.99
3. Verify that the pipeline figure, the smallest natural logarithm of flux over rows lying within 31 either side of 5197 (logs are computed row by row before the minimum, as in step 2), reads 1.918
